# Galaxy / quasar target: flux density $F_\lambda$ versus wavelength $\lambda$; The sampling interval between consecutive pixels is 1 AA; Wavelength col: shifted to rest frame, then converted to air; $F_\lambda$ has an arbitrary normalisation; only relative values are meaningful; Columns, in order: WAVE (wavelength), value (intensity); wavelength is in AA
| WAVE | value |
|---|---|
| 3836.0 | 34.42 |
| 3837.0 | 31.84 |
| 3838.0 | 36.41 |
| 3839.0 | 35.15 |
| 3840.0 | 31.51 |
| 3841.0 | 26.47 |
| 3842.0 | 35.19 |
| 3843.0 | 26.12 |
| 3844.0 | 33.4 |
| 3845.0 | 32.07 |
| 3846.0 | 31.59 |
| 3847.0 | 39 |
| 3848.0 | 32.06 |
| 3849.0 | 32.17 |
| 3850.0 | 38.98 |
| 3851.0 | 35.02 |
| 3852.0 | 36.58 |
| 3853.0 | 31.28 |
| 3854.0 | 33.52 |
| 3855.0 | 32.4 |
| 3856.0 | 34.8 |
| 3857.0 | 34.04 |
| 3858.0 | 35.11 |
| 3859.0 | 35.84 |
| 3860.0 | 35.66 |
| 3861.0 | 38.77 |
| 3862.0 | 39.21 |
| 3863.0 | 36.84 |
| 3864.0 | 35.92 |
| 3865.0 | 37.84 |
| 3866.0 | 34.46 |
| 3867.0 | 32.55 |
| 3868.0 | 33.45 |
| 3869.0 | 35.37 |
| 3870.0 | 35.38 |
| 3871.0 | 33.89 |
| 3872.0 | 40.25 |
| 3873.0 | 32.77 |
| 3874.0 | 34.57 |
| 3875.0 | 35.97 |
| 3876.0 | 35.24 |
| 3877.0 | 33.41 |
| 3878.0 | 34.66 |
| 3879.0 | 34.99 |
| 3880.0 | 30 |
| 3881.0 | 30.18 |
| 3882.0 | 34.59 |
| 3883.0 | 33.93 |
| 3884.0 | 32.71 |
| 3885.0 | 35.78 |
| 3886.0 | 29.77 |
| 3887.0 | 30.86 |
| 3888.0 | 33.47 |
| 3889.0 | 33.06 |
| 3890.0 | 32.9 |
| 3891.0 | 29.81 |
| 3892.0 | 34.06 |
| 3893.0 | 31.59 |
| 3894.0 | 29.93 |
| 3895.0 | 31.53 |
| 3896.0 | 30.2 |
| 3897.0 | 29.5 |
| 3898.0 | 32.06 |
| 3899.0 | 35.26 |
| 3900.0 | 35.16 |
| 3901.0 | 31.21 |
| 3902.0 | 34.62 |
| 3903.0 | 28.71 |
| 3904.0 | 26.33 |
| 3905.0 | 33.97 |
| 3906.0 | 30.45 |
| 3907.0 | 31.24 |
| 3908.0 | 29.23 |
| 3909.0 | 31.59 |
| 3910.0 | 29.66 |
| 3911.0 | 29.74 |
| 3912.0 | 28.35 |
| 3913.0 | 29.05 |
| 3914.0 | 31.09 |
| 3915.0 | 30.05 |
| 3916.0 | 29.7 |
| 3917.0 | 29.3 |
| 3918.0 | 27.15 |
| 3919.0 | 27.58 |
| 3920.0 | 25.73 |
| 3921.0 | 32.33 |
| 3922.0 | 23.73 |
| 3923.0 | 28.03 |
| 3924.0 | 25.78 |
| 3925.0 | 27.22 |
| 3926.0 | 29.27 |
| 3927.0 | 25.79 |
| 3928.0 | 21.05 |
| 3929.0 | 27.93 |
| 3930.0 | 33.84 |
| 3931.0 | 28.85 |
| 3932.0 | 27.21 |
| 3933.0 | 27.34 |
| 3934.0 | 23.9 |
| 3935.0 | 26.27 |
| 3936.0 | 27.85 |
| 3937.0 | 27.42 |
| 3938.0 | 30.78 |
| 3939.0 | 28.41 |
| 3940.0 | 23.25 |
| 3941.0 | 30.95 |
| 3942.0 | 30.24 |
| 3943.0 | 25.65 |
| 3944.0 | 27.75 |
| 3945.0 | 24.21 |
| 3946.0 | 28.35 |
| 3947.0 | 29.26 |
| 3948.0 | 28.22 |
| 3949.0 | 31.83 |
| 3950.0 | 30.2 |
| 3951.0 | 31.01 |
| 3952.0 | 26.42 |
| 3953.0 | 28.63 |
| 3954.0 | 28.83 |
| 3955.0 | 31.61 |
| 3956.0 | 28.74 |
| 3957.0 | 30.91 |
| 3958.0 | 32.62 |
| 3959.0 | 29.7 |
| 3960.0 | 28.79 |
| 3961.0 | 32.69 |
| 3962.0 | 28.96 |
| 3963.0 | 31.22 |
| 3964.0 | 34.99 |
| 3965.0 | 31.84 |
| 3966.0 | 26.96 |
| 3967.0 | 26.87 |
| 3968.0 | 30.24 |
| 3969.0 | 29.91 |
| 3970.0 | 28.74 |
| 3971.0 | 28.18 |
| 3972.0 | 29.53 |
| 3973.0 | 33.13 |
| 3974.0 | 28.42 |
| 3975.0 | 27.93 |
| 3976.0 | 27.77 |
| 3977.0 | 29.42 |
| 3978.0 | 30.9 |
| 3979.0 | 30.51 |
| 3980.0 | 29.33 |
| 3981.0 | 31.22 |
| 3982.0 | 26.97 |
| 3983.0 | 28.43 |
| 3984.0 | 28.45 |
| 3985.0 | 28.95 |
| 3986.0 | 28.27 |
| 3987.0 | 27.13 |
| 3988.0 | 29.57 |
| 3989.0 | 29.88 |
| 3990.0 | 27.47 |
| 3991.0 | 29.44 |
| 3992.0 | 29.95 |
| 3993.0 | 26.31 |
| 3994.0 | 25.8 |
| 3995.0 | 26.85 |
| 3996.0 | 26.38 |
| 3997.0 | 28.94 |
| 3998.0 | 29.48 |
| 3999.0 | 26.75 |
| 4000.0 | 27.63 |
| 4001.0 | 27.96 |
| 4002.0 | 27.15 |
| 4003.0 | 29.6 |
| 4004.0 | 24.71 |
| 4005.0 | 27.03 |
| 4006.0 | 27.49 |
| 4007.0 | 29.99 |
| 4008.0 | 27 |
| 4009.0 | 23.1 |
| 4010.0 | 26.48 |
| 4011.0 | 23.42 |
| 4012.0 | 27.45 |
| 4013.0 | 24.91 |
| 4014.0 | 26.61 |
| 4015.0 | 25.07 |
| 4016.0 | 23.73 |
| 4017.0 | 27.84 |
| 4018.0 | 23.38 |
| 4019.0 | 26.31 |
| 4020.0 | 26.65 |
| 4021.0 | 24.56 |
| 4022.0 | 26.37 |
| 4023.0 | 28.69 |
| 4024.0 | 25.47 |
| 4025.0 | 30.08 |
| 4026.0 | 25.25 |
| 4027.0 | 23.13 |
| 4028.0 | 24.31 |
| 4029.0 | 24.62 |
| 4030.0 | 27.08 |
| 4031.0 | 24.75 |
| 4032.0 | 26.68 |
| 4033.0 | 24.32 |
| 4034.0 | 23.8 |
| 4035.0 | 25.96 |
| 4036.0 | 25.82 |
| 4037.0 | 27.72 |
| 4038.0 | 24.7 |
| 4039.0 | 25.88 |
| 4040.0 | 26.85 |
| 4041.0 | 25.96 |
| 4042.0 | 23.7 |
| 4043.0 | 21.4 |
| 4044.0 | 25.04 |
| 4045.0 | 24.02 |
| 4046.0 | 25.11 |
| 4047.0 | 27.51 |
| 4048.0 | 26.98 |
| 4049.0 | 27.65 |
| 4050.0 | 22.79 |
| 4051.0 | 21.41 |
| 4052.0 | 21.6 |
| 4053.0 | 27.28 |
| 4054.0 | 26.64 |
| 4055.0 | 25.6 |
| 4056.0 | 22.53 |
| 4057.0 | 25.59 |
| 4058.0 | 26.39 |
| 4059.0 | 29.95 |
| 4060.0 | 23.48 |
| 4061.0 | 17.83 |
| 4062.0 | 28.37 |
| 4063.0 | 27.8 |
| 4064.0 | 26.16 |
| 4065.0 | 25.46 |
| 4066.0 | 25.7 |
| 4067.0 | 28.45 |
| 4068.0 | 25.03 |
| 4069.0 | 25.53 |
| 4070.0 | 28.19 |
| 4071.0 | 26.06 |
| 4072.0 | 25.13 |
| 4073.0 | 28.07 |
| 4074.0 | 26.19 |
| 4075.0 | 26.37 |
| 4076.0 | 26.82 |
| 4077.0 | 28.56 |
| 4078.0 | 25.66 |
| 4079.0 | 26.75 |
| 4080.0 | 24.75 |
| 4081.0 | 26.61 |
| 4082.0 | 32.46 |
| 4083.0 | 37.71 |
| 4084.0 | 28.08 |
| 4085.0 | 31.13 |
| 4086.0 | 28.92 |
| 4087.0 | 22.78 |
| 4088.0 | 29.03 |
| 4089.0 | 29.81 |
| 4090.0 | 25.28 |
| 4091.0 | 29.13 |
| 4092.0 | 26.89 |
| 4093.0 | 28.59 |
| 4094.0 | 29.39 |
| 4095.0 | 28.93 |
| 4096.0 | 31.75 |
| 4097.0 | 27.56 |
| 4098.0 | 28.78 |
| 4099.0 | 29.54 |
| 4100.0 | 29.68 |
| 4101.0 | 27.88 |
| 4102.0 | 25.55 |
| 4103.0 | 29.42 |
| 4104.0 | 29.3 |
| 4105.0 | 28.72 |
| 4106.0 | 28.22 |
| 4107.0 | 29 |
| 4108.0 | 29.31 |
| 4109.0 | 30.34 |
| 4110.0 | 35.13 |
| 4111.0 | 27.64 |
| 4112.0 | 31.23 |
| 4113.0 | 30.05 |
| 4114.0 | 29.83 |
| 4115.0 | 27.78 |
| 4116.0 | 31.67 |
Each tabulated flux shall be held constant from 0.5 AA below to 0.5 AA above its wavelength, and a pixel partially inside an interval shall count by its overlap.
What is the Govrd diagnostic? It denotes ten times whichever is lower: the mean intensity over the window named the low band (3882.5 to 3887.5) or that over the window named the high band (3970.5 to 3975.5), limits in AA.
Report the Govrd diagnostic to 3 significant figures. 294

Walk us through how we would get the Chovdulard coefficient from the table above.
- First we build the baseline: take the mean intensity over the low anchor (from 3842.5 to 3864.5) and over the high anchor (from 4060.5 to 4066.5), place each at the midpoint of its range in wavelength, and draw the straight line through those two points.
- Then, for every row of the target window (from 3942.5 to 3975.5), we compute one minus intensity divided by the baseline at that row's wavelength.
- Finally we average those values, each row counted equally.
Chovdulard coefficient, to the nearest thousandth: 0.013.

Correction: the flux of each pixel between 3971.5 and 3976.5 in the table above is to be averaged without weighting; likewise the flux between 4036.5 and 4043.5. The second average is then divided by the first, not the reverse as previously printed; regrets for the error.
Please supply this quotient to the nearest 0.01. 0.86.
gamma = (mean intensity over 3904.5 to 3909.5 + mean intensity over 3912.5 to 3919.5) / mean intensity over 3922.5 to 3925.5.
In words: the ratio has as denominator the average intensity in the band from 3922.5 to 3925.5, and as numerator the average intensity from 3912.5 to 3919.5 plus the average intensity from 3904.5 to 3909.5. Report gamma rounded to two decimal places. 2.24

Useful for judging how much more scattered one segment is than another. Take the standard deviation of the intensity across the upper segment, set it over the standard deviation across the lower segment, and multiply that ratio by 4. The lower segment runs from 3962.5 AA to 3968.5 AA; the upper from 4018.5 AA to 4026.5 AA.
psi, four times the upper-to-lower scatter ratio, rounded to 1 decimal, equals 2.4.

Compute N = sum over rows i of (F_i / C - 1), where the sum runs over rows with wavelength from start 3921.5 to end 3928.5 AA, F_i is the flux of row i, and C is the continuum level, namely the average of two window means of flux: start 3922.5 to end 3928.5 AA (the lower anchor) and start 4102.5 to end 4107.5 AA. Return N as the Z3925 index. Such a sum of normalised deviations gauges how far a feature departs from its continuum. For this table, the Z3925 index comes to -0.4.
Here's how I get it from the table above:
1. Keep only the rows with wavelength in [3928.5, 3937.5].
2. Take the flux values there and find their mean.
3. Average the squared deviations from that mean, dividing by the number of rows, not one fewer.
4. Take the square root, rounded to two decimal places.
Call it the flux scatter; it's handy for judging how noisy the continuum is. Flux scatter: 2.49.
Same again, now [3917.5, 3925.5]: 2.33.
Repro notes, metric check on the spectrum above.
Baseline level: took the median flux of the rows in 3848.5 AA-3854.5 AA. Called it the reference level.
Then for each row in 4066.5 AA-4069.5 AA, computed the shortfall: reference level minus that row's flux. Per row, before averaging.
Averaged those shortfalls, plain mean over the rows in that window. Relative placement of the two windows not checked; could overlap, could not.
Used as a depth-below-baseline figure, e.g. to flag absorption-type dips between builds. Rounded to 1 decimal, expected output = 7.9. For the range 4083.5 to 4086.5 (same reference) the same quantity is 4.9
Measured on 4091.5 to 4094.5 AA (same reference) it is 6.0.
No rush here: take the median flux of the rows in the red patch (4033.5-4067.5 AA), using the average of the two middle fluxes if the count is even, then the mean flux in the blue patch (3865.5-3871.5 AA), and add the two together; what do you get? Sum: 60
